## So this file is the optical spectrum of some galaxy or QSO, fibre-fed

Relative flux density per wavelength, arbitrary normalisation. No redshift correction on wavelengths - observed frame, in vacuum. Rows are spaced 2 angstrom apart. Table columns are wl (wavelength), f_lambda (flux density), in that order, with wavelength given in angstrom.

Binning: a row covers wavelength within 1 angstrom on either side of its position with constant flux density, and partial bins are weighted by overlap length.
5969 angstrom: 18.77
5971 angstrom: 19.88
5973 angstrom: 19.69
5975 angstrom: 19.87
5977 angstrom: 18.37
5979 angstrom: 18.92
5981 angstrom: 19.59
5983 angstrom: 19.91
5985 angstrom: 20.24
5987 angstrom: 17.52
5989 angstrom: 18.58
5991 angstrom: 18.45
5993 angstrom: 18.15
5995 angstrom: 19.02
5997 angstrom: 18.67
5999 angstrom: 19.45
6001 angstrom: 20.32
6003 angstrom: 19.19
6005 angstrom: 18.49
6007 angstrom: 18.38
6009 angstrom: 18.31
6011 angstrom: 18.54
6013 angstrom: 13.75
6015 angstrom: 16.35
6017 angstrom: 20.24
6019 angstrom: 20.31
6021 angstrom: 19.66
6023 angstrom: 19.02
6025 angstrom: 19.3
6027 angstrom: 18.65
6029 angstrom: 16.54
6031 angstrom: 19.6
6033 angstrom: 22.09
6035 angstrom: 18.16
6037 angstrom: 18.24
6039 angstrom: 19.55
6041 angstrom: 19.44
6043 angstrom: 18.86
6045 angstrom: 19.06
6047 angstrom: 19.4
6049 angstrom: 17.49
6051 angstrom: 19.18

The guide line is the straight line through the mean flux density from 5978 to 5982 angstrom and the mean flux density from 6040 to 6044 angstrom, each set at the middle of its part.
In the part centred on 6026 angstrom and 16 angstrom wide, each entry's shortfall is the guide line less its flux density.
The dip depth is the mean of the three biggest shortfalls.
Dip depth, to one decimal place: 1.1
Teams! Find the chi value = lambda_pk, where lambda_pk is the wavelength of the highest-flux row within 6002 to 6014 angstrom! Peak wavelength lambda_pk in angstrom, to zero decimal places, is 6003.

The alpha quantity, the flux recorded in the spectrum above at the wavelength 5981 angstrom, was 19.59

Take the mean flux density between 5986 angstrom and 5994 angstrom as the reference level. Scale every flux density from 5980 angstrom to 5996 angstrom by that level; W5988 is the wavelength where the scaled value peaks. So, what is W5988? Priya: 5985 angstrom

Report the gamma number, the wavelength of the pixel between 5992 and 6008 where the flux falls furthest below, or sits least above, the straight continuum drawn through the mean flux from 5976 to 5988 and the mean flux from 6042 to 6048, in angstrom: 5993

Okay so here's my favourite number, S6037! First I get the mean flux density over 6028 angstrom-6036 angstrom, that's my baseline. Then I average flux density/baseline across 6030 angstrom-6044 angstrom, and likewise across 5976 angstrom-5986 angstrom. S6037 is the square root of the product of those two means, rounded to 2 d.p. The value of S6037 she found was 1.02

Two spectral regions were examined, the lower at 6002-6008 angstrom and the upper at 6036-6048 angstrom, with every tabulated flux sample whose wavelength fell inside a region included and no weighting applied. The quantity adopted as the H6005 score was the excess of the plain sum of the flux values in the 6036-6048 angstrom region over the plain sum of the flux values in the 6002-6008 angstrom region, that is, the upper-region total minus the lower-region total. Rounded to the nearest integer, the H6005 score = 58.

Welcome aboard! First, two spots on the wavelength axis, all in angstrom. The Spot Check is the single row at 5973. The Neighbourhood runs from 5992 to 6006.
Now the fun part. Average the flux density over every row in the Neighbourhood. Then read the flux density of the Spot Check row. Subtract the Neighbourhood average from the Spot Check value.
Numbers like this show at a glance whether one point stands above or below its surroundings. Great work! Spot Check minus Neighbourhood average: 0.65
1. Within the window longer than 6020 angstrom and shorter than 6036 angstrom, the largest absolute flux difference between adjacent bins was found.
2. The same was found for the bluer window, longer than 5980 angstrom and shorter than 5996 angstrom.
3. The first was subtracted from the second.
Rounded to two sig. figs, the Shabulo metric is -1.2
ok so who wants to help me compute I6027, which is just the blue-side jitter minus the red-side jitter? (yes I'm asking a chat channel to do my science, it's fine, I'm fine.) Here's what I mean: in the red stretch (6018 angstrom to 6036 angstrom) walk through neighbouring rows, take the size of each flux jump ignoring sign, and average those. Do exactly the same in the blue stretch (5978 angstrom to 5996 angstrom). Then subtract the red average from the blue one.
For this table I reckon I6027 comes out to -0.9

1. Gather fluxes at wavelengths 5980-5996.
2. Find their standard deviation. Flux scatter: 0.9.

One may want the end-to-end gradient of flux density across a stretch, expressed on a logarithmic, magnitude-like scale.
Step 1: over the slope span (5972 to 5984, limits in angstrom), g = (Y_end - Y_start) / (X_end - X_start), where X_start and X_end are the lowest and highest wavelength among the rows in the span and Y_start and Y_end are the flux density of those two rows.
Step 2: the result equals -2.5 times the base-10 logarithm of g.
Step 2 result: 4.14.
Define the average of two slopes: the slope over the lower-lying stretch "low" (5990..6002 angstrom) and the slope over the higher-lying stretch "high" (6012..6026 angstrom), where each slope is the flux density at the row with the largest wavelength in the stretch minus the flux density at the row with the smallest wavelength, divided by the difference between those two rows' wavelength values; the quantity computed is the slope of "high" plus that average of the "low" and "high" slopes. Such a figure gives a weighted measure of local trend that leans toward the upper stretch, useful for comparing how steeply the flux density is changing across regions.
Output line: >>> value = 0.8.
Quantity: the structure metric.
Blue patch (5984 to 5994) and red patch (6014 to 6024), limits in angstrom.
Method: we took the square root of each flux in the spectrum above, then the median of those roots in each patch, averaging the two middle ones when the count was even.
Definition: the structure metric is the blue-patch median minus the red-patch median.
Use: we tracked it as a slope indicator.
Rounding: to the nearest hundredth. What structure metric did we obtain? -0.14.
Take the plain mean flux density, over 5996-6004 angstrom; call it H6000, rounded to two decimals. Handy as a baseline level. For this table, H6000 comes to 19.41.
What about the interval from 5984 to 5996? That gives 18.66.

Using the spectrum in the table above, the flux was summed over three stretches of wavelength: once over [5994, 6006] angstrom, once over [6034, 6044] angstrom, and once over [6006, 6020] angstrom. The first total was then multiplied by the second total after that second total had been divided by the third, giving 86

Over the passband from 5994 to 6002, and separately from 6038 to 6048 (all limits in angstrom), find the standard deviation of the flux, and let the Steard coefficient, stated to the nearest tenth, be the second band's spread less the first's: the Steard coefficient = -0.4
